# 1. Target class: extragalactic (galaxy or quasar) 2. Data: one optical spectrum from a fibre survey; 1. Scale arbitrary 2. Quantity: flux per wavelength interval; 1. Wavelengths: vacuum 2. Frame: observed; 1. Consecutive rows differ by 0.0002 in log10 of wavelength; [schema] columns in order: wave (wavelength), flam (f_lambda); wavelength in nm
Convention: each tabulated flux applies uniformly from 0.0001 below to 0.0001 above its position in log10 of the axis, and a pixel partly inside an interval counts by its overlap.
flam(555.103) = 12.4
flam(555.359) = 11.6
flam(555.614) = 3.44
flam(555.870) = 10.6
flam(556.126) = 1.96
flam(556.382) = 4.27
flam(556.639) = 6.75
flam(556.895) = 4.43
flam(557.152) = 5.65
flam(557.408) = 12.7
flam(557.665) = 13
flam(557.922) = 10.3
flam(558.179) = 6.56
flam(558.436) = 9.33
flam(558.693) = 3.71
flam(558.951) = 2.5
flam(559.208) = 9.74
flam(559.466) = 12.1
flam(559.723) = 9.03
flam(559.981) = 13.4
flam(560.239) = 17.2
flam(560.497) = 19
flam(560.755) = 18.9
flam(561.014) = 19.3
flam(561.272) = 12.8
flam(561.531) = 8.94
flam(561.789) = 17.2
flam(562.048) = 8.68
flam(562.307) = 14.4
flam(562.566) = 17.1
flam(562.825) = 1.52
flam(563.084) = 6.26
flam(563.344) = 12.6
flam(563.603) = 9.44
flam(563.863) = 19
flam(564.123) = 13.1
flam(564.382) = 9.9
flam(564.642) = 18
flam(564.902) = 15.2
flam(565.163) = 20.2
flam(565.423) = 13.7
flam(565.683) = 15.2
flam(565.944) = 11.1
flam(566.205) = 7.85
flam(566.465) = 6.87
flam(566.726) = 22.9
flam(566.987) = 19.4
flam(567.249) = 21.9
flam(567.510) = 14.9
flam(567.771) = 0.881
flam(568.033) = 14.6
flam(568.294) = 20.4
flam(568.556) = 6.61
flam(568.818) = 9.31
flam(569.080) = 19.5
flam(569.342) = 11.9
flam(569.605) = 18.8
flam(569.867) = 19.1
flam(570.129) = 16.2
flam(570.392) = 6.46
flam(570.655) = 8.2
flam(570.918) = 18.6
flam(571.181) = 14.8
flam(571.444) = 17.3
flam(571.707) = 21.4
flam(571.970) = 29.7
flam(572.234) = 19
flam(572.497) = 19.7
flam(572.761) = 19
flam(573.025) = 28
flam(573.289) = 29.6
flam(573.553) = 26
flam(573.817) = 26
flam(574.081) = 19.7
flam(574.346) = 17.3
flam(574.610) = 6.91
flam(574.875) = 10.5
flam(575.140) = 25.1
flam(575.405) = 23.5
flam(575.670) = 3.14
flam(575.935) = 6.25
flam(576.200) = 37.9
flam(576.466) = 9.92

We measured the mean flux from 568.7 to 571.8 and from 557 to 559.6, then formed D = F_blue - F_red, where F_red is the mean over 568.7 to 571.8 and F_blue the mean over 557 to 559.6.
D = -6.6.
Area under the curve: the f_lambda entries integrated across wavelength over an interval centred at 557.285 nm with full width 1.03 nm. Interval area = 9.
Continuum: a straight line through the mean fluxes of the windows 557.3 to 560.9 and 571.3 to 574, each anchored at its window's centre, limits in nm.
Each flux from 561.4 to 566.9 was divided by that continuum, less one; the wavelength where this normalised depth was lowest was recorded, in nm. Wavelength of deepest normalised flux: 562.825 nm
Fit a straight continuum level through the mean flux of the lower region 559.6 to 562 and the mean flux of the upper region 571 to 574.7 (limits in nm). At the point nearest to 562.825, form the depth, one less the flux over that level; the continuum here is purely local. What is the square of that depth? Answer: 0.82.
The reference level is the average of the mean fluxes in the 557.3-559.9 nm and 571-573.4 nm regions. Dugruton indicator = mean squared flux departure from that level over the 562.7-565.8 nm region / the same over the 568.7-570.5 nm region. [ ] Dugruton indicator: 1.4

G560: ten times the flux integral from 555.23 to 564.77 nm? 1018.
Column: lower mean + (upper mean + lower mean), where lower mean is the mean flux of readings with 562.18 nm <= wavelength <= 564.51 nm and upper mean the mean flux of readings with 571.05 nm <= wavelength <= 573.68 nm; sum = 45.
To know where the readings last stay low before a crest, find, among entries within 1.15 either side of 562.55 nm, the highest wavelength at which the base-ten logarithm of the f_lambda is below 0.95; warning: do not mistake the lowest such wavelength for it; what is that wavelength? 563.084 nm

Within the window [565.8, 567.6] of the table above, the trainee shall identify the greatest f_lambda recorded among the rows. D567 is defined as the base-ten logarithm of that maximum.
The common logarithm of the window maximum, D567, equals 1.36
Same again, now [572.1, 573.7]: 1.47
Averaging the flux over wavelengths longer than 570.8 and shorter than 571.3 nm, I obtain 16.7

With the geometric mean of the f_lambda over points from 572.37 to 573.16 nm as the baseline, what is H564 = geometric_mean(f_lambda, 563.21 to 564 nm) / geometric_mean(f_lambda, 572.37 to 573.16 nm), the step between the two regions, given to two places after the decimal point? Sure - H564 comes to 0.60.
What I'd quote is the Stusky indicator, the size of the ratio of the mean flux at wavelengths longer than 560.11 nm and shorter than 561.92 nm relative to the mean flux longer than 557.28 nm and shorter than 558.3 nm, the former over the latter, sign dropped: 1.52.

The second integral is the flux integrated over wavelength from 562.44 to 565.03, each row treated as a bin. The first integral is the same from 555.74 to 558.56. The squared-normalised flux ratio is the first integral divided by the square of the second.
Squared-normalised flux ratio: 0.022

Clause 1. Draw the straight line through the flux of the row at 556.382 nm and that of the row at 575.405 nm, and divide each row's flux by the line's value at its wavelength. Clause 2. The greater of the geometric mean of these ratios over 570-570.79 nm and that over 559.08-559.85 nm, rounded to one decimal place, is 1.4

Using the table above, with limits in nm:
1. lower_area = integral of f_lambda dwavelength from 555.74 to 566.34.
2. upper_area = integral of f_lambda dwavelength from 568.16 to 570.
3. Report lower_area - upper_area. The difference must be 92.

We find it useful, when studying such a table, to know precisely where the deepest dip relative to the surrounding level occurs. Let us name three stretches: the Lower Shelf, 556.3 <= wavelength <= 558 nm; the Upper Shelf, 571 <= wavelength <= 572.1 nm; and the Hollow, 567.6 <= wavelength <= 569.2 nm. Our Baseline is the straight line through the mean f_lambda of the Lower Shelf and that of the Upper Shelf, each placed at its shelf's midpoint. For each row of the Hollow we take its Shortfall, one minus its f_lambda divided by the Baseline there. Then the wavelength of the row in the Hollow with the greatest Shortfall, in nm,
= 567.771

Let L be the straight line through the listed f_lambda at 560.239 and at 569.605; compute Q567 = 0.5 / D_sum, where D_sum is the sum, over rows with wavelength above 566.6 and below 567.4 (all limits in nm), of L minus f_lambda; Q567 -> -0.055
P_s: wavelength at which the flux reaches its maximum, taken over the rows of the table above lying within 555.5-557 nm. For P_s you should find 555.870 nm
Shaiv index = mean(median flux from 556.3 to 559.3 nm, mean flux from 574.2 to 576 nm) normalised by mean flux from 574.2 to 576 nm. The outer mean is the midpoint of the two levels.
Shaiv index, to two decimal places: 0.75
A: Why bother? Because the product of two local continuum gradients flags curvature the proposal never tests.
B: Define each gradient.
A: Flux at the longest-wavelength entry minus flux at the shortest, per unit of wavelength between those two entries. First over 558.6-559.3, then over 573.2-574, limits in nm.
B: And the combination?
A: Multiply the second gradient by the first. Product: -80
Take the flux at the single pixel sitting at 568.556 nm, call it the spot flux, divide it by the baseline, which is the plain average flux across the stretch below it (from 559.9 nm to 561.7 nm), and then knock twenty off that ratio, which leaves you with -19.6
